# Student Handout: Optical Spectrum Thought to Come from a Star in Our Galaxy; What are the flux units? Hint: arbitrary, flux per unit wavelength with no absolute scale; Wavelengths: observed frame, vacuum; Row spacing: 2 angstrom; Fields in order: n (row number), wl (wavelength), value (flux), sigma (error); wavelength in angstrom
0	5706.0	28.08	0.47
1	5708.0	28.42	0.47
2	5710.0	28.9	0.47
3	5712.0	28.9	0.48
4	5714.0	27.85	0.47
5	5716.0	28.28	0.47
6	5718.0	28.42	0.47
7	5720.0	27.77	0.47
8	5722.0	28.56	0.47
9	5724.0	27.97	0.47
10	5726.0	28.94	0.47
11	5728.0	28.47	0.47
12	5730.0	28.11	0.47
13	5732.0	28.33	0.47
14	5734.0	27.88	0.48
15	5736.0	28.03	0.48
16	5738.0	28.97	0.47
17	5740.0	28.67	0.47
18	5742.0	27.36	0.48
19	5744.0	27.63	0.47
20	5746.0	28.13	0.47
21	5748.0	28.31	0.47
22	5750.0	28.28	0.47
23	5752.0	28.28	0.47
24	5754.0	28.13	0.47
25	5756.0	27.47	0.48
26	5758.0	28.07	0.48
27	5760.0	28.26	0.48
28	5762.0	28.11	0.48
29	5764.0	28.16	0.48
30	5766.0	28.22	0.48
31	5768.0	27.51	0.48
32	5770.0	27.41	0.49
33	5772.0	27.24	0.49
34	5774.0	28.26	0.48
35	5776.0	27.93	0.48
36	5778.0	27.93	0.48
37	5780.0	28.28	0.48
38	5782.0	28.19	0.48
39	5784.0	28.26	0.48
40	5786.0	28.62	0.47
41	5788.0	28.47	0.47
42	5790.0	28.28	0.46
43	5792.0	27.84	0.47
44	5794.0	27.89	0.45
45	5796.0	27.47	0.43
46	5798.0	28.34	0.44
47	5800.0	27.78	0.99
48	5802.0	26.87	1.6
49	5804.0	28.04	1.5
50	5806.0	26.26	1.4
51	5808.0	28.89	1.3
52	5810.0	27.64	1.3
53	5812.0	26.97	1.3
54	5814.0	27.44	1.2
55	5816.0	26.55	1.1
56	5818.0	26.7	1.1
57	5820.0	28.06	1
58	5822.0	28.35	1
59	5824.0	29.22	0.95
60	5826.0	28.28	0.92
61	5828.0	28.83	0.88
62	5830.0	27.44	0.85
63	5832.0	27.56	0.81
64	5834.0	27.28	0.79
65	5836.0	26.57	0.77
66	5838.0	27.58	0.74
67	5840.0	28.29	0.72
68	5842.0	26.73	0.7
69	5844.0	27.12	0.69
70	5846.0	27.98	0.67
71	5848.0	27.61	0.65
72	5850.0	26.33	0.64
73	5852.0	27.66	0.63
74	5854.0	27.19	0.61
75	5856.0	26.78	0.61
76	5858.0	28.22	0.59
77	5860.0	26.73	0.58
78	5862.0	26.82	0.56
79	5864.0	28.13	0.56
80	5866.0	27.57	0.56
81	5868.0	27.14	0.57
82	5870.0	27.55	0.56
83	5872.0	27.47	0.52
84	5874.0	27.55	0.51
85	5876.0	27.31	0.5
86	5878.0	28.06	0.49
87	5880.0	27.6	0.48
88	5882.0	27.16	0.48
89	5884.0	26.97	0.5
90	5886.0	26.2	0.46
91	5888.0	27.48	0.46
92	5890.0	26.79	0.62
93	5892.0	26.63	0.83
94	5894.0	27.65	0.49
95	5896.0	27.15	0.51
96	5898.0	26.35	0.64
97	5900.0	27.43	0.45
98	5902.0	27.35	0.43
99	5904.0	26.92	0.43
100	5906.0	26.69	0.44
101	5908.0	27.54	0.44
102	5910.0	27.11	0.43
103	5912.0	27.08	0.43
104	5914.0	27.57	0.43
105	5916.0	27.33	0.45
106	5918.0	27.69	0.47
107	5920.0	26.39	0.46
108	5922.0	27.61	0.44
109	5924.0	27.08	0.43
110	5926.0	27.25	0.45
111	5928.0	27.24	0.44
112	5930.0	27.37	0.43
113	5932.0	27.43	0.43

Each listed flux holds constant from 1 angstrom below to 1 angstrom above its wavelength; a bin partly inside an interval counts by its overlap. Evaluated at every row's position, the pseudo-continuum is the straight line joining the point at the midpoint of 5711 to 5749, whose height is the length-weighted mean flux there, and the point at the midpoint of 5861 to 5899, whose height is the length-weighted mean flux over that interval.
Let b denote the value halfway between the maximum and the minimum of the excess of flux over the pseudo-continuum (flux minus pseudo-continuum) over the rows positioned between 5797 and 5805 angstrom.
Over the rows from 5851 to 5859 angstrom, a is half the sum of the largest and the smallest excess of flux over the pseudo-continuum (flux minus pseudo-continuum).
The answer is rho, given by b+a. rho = -0.1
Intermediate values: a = 0.1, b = -0.17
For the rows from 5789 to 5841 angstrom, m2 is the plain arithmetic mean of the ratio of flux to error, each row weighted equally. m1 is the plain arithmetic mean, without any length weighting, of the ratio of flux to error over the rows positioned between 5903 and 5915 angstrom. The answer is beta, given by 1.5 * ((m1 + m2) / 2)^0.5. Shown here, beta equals 10.4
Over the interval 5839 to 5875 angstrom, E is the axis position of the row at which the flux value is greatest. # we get 5840.0 angstrom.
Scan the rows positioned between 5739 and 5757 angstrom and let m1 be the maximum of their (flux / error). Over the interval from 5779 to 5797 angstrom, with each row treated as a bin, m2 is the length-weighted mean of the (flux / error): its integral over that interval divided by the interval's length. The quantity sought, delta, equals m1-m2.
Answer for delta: 0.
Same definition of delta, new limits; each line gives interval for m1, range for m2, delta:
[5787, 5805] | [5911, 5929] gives 3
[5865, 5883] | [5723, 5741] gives -3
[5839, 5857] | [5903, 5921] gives -17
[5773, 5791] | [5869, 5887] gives 7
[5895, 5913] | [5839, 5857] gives 22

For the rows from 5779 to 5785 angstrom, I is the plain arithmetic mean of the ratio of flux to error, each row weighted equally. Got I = 58.8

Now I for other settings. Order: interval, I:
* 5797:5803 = 36.4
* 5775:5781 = 58.4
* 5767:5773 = 56.3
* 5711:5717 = 59.9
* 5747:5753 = 60.2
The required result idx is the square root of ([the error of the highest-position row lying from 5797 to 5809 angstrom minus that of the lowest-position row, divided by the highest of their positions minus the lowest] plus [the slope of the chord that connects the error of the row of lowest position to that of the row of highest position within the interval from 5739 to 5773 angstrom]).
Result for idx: 0.294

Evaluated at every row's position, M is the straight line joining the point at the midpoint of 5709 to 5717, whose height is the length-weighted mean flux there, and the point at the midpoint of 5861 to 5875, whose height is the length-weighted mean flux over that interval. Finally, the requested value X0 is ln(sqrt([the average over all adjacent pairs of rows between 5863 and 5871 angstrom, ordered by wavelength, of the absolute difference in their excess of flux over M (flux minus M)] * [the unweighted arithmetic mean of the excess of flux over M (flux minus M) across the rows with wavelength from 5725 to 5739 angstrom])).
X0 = -2.1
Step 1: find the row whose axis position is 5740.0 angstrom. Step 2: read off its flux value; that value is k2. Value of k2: 28.67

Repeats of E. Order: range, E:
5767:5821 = 5808.0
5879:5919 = 5918.0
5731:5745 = 5738.0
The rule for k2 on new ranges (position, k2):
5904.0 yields 26.92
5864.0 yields 28.13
